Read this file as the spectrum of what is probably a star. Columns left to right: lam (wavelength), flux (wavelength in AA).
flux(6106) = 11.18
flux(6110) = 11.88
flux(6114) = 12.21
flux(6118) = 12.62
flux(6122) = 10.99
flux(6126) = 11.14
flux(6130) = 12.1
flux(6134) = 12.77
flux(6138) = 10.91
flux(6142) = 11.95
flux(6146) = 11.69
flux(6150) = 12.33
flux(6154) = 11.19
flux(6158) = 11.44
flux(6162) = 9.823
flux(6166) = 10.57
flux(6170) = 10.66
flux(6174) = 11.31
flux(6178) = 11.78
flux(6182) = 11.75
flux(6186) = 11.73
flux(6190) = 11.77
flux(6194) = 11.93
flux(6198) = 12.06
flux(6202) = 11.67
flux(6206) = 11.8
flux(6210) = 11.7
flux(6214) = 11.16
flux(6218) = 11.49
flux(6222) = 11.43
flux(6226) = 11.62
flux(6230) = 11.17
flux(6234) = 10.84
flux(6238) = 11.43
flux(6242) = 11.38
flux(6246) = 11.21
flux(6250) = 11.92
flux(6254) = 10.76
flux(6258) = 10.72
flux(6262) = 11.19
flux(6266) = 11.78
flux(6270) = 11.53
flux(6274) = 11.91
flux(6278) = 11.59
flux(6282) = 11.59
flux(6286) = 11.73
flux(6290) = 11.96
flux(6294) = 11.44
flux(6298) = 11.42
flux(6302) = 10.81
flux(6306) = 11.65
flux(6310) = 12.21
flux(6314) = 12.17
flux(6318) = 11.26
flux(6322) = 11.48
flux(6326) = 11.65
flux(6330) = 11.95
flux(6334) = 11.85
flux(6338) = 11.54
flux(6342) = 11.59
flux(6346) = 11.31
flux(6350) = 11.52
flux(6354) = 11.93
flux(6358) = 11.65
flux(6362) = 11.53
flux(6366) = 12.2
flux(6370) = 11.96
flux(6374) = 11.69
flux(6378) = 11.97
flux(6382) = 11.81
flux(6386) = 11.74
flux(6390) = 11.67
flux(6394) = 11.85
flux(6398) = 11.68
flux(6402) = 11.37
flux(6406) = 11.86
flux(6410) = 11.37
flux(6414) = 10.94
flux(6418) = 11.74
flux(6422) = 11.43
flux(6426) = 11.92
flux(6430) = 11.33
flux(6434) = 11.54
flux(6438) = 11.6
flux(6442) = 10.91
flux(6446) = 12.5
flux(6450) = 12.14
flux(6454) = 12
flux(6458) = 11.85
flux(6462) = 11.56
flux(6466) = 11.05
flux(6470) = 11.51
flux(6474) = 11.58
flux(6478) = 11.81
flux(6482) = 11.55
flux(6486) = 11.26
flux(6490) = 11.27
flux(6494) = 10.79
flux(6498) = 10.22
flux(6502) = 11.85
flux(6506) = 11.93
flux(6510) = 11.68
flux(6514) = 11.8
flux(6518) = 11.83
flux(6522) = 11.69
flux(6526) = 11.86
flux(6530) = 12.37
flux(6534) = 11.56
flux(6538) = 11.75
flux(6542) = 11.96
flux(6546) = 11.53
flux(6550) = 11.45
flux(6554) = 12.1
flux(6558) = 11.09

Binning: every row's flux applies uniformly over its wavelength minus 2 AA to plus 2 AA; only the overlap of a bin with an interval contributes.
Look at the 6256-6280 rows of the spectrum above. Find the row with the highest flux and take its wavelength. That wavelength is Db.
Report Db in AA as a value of 6274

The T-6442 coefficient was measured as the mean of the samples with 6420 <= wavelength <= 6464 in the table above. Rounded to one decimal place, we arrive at 11.7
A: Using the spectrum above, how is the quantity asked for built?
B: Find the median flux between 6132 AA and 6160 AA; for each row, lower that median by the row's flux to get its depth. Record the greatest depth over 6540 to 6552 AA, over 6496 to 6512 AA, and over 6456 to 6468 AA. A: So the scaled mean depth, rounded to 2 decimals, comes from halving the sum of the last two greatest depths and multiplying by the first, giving 0.25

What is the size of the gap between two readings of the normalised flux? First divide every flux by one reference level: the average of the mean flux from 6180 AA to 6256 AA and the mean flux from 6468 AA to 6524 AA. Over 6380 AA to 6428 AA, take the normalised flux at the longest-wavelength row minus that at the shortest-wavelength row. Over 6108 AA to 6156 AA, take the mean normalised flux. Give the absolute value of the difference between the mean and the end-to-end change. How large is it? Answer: 1.018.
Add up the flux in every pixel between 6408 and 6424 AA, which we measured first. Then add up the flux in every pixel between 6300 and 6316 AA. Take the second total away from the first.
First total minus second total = -1.4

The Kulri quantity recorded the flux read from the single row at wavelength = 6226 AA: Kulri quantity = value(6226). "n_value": 11.62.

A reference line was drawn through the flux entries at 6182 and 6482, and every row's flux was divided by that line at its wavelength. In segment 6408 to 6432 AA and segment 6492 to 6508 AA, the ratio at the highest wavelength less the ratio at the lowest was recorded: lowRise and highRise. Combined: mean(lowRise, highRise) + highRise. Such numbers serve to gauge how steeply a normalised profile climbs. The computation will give 0.148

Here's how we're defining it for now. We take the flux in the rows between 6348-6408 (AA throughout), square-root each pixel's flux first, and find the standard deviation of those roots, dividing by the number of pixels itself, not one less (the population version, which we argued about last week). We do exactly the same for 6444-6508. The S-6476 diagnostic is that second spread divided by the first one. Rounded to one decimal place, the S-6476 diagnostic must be 2.7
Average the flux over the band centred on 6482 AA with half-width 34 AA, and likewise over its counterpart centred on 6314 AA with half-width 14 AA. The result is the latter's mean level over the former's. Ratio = 1.007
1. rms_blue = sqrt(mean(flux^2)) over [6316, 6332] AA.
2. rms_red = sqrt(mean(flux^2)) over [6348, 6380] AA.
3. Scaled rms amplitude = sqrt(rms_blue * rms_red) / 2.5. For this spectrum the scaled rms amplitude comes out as 4.68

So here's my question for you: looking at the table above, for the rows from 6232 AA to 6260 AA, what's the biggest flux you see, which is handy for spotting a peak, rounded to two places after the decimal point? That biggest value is 11.92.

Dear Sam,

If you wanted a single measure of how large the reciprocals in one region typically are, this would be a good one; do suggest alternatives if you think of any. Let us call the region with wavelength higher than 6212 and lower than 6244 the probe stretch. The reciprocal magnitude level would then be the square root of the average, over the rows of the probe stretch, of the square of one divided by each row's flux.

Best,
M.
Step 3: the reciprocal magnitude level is 0.0884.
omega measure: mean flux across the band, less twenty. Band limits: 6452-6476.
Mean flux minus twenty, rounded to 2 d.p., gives -8.41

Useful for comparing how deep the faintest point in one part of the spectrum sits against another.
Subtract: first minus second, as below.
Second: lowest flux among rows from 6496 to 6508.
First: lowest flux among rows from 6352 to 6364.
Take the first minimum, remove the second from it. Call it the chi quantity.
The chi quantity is 1.3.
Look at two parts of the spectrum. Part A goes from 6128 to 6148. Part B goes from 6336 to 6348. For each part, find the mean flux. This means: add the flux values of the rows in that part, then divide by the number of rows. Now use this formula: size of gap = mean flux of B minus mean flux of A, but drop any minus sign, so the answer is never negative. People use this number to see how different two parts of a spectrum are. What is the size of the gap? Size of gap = 0.4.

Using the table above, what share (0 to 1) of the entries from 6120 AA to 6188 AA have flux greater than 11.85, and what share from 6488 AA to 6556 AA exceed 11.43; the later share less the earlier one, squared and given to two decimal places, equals 0.35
